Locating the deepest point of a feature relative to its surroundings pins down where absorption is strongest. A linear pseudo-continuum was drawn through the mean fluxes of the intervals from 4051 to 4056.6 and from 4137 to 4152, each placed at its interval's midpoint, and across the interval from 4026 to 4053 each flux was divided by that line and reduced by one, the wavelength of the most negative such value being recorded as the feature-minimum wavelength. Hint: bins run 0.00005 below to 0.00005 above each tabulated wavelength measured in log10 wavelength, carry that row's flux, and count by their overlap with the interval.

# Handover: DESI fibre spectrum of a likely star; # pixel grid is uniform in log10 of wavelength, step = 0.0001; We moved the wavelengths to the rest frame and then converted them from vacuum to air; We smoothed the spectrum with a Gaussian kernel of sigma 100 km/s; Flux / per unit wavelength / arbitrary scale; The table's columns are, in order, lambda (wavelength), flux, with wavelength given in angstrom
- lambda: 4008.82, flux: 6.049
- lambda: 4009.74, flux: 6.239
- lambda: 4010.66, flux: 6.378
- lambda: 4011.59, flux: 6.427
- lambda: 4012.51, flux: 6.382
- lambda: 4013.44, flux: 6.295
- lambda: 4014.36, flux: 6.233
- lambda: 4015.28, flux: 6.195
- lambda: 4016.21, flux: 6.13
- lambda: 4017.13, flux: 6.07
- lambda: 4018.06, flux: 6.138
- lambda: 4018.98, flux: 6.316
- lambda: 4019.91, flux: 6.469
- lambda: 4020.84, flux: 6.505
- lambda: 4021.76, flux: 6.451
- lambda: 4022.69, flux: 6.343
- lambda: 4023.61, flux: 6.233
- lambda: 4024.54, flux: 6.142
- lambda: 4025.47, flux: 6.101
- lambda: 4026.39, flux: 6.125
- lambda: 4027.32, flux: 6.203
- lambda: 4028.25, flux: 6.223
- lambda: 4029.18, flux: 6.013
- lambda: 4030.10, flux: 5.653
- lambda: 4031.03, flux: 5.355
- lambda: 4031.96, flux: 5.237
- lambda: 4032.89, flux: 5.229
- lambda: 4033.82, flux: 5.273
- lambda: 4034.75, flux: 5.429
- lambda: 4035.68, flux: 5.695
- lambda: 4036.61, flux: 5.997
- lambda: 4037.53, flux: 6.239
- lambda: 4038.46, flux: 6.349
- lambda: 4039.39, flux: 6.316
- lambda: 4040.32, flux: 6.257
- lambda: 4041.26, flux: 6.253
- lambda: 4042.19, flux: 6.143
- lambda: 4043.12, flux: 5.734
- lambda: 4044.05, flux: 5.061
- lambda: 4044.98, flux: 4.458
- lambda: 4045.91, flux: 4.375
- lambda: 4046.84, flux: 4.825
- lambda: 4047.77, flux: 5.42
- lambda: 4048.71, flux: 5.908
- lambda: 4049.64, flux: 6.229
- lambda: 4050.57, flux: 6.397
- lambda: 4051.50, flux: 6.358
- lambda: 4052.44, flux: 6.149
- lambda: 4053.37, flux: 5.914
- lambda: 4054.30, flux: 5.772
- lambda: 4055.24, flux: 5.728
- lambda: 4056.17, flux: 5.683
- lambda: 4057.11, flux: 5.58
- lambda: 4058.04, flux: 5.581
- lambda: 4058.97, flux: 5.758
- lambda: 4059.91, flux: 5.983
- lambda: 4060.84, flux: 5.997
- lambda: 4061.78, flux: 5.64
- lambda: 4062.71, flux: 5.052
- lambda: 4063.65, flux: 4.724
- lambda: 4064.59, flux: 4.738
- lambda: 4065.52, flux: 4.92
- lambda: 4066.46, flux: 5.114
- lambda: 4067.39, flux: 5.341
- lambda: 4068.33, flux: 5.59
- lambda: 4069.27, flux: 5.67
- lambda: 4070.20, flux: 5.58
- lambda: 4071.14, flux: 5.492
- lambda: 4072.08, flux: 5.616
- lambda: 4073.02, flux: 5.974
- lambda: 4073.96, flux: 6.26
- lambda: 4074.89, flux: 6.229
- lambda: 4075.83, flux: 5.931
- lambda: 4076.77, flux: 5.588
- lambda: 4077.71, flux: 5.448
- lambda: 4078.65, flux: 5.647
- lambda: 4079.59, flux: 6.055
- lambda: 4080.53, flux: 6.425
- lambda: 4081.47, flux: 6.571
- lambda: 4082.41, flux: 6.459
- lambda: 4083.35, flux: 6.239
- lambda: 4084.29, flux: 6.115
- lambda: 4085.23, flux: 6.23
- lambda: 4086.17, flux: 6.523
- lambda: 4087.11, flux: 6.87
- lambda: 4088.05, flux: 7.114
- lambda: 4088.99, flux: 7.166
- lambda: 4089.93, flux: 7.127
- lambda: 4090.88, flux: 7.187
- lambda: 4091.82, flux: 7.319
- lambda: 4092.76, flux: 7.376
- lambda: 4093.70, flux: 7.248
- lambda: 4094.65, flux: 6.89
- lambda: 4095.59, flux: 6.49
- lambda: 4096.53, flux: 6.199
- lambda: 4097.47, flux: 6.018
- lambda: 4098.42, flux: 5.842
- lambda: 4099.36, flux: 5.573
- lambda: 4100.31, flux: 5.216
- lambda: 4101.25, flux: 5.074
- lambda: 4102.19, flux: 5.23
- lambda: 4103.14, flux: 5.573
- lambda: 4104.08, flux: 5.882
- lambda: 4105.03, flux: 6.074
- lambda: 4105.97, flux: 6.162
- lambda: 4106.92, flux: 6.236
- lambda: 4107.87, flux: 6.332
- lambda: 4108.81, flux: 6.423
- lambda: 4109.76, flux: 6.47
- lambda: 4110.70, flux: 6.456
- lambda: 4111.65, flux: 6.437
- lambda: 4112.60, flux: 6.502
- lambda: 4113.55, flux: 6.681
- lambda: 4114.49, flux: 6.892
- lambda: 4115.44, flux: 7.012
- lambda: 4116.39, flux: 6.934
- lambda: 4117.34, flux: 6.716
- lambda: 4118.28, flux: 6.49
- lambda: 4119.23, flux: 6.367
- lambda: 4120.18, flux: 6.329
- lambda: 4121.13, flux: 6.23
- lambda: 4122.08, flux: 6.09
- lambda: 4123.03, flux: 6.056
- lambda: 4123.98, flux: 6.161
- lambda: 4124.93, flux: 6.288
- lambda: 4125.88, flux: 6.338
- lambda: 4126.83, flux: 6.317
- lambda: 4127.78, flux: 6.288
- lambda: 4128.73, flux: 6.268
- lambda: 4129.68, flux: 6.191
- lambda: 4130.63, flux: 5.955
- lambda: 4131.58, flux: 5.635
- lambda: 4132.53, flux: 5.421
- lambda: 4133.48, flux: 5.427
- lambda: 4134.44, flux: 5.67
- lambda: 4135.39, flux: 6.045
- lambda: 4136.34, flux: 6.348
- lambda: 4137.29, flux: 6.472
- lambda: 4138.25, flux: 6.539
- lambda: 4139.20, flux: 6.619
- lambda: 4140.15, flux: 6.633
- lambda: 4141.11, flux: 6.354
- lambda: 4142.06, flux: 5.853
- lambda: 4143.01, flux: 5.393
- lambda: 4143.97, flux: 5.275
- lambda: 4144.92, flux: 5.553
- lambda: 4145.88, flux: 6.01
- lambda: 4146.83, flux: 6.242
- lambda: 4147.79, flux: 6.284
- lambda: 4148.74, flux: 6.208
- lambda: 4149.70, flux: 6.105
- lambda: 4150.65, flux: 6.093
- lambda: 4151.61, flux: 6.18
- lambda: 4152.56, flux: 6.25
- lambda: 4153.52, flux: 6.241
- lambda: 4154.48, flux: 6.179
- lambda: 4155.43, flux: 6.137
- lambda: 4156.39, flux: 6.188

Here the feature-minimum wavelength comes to 4045.91 angstrom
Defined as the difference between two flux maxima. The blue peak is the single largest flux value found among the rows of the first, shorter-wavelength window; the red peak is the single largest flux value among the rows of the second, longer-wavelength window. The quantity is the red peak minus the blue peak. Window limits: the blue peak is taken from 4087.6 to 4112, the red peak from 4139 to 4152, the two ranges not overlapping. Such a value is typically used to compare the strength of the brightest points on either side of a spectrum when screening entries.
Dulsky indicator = -0.7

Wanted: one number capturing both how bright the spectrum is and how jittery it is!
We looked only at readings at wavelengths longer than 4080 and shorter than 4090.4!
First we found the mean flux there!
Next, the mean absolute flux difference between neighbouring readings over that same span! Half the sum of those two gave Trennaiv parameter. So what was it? 3.4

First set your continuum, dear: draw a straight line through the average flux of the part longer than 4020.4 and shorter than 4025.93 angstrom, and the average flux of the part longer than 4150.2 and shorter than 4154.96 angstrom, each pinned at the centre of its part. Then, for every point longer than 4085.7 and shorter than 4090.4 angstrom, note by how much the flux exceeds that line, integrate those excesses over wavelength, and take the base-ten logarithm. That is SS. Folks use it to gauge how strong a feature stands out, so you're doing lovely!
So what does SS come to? 0.5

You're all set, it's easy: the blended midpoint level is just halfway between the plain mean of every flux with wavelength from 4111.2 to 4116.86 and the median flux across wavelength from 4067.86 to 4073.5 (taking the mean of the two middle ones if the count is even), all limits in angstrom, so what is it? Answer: 6.17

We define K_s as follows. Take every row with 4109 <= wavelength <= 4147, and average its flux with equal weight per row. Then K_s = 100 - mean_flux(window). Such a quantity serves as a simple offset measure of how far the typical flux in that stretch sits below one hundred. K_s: 93.8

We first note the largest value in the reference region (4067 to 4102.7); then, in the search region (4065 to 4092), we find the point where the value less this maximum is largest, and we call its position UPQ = 4091.82 angstrom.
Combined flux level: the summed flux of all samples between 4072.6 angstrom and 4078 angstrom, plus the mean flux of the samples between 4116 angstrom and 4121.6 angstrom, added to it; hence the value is 41.9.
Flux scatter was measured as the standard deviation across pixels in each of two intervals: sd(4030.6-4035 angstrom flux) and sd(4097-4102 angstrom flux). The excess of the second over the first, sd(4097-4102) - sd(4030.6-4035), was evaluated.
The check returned 0.3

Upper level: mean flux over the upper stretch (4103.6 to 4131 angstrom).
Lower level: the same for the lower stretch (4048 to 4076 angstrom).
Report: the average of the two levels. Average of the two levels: 6.03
